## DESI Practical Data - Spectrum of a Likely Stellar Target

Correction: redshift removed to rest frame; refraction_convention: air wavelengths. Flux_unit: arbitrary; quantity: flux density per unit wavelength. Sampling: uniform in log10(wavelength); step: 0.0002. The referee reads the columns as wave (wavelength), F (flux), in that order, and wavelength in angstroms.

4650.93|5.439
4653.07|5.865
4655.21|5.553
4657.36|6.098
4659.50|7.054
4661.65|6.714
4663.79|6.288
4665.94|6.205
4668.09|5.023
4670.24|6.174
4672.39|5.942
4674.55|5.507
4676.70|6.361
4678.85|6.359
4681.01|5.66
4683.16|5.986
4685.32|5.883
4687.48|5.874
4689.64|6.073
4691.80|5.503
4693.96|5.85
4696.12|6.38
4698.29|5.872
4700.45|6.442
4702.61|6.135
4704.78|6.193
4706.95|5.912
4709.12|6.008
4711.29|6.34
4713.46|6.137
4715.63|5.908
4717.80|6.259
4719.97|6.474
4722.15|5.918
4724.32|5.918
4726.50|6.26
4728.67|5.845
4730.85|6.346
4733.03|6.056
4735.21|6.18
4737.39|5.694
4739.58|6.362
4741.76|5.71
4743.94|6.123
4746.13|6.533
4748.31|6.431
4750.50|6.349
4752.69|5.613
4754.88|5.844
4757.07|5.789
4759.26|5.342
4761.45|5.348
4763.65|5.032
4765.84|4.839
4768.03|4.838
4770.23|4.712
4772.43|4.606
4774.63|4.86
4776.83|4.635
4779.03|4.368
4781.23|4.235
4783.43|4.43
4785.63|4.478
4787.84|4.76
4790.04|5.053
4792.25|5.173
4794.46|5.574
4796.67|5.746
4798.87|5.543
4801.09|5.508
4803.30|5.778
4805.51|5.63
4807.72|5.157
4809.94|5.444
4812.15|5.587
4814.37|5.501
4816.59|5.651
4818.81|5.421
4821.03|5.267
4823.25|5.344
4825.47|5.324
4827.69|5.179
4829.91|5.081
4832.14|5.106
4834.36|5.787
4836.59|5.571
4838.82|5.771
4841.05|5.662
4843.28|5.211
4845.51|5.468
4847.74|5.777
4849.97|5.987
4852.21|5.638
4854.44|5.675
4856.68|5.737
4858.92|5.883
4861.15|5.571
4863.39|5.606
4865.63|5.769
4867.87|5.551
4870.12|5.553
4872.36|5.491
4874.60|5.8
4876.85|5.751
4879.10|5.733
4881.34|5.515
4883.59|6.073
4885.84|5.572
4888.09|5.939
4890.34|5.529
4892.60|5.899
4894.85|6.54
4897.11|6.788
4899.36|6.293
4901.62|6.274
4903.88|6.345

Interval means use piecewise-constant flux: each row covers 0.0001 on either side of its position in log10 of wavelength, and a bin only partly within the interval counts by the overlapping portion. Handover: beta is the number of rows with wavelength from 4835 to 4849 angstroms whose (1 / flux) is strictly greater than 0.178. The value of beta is 3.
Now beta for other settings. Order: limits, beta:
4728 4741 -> 0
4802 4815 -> 4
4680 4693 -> 1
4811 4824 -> 5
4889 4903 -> 1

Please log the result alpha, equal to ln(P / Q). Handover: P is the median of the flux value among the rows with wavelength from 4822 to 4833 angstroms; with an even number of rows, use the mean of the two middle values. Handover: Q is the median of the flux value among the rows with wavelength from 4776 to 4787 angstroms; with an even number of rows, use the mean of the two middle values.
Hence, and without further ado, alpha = 0.16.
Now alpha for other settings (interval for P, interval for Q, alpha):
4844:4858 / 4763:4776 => 0.16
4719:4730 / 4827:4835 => 0.14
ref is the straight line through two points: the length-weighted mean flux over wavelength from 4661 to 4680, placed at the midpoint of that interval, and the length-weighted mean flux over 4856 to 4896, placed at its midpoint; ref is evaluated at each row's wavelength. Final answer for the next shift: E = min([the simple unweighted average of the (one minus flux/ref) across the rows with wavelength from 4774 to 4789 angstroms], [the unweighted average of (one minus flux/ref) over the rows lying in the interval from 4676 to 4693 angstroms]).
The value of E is 0.011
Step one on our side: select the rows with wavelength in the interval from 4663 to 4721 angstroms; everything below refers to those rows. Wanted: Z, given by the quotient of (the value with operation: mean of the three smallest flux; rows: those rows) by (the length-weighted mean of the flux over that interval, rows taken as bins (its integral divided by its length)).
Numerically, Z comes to 0.89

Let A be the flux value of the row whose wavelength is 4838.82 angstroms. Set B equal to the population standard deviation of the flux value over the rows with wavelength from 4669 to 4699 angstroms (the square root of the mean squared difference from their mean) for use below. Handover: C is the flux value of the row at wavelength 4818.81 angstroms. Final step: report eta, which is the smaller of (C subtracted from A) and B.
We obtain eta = 0.28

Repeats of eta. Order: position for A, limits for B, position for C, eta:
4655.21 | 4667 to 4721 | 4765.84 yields 0.33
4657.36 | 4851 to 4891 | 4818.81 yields 0.16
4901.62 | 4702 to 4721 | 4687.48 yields 0.18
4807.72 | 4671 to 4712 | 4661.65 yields -1.56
